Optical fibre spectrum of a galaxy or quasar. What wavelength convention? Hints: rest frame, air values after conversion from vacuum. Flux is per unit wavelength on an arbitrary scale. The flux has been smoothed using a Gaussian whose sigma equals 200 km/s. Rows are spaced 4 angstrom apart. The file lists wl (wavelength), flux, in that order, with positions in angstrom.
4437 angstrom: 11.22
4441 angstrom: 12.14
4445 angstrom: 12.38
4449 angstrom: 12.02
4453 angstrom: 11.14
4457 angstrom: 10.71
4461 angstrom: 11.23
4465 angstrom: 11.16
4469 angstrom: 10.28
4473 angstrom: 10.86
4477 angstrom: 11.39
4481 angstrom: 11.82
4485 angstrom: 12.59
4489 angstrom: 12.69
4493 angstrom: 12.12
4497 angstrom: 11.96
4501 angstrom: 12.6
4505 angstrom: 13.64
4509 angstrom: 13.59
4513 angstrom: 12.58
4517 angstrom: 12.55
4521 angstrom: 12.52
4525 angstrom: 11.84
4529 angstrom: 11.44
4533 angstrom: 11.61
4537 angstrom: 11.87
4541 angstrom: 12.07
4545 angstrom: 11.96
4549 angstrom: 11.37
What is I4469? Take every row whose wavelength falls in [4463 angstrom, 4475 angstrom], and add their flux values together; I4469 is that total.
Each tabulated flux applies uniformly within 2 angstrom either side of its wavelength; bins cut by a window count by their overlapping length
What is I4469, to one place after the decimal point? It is 32.3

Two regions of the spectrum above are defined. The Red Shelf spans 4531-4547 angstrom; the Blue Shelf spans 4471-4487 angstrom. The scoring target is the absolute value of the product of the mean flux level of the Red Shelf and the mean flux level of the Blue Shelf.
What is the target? 139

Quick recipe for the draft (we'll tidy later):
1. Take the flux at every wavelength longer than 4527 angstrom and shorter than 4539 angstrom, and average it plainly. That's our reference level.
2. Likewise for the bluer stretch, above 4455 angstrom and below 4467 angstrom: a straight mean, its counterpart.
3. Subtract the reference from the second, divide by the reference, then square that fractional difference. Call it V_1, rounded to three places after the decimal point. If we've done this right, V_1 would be 0.003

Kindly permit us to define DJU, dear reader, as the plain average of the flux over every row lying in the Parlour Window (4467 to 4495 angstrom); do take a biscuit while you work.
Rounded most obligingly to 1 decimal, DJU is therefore 11.7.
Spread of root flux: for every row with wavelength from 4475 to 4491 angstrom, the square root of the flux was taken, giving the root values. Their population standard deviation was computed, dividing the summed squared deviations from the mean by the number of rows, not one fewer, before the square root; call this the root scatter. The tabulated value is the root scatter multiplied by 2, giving 0.16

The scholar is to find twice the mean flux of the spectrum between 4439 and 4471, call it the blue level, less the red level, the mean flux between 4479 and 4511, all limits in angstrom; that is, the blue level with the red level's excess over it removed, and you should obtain 10.1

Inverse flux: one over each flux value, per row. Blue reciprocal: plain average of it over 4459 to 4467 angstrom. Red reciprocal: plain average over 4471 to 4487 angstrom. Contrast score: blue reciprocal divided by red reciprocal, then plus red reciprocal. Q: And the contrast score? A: 1.125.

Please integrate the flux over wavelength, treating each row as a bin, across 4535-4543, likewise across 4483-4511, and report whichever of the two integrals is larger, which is 357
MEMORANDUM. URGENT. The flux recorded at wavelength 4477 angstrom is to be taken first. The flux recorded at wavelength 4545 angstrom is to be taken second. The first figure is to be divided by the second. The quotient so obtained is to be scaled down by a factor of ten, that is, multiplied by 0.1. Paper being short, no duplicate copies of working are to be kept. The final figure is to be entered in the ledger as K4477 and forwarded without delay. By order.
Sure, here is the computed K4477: 0.0952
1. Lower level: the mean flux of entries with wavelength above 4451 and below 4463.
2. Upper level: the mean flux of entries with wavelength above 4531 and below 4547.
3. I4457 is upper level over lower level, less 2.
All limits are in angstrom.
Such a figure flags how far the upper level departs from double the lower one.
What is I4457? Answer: -0.92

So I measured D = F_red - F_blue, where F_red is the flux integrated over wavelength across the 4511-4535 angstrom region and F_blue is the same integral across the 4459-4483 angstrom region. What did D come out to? 23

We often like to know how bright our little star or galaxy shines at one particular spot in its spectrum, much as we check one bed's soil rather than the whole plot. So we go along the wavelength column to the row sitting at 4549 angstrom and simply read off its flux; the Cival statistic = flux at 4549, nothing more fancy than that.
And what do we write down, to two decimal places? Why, 11.37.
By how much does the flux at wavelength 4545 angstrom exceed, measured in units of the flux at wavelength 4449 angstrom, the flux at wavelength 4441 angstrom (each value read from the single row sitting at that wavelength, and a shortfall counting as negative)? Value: -0.015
